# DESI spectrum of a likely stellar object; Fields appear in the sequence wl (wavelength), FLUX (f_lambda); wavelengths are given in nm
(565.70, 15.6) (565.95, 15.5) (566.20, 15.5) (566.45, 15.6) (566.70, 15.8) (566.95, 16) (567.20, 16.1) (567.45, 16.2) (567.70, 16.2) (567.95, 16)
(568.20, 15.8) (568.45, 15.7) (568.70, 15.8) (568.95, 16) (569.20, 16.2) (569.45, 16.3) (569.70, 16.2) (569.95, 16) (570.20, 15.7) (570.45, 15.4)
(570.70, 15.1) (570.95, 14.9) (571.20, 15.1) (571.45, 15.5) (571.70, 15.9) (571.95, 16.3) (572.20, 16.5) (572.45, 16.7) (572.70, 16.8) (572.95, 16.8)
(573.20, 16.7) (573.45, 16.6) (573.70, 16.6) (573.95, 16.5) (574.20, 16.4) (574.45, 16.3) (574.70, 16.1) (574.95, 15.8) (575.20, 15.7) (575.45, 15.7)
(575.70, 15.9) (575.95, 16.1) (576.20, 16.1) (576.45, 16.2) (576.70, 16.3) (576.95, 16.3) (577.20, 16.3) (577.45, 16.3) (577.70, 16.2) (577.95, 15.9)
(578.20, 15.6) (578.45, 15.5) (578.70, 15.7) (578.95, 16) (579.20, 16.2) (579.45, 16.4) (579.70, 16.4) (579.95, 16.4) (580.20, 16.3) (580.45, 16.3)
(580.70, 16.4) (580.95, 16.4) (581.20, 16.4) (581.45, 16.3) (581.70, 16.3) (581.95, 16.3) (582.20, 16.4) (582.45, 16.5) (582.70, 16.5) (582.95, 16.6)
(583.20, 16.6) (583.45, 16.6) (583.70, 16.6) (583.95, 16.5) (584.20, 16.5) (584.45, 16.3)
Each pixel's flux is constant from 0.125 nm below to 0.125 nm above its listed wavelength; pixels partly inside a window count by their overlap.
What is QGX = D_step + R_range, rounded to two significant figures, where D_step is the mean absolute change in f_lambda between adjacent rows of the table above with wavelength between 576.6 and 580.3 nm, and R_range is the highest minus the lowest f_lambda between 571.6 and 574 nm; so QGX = 1.0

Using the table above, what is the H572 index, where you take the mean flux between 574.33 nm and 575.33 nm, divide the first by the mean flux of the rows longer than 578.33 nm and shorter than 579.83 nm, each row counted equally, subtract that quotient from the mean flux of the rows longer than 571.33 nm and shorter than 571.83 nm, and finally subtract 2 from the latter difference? 12.7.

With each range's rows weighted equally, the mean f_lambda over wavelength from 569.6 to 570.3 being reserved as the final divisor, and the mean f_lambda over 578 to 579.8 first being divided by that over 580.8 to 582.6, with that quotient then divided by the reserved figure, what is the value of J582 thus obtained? 0.0611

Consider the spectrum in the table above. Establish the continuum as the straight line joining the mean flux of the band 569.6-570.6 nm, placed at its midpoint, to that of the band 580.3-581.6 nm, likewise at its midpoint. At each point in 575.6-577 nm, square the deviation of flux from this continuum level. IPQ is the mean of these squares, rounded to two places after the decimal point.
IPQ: 0.01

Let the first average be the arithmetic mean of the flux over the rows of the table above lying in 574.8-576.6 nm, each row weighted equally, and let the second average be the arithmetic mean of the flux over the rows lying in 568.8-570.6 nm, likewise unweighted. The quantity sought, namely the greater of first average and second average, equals 16.0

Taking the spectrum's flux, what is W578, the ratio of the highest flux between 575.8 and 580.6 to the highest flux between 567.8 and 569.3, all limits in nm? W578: 1.01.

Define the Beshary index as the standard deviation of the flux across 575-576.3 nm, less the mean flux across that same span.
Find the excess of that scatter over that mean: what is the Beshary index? -15.7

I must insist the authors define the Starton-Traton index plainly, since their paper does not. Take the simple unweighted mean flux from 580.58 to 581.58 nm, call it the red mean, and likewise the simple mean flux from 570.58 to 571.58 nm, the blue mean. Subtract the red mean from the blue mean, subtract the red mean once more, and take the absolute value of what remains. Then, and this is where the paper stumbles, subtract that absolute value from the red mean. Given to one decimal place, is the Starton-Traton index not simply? -1.2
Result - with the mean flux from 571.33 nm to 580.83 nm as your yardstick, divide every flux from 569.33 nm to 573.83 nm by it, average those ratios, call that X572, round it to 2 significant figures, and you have 0.99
